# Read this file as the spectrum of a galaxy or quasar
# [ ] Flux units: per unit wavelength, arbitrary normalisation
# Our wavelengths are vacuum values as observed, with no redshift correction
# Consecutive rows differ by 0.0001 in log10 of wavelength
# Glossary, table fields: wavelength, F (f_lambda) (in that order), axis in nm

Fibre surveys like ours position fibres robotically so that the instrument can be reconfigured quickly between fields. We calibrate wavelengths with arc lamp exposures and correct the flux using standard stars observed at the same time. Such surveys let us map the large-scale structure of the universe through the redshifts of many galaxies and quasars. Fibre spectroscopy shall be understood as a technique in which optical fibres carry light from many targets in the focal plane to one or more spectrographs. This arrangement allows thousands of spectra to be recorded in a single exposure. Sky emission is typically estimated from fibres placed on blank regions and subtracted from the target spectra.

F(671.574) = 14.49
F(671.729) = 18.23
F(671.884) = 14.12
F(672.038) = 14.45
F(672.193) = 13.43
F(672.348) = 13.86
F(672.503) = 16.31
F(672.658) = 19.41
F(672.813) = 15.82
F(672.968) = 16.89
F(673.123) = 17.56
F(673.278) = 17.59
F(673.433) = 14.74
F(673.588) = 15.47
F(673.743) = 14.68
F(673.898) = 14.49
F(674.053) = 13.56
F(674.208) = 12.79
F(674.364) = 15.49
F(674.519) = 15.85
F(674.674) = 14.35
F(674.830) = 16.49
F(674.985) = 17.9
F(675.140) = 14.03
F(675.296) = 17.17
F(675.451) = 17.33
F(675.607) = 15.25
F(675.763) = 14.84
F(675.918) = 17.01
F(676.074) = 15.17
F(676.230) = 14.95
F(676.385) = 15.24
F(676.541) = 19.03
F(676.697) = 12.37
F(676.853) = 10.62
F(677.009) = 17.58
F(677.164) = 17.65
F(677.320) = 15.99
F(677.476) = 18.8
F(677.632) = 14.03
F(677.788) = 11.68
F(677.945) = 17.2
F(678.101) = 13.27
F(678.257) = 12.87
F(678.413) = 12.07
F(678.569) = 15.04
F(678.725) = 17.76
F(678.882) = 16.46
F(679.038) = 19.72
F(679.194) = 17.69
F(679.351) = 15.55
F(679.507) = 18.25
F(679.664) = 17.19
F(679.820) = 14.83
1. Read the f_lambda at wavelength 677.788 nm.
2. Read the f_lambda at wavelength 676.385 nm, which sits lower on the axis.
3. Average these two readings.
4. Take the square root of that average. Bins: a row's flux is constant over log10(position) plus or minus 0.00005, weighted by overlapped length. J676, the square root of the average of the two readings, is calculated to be 3.67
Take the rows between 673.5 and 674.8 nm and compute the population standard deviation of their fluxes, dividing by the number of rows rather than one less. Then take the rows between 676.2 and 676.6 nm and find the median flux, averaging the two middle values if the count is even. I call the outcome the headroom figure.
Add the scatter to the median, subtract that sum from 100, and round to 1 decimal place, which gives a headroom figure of 83.8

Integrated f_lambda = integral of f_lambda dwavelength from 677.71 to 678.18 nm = 6.6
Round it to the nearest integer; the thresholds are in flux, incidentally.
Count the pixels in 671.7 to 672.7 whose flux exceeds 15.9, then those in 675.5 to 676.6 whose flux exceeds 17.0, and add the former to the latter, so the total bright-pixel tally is 5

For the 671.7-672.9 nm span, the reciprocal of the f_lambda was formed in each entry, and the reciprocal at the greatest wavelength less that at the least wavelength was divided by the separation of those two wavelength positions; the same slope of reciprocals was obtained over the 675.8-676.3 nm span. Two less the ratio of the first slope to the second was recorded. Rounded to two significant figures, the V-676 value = 1.7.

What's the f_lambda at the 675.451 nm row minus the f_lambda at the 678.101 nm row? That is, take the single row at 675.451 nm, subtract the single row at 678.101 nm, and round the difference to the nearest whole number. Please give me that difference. 4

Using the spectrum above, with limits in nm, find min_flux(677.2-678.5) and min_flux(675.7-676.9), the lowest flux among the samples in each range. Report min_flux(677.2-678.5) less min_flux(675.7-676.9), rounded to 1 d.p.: 1.1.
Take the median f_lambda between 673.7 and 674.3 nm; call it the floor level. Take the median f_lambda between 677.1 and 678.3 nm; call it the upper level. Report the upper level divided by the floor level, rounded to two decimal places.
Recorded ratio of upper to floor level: 1.07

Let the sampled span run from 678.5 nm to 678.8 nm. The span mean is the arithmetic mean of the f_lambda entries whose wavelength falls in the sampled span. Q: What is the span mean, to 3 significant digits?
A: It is 16.4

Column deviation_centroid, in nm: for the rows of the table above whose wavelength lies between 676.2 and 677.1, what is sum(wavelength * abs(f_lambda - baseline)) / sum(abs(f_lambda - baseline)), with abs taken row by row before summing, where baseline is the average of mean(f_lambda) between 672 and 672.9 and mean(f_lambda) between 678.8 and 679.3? 676.67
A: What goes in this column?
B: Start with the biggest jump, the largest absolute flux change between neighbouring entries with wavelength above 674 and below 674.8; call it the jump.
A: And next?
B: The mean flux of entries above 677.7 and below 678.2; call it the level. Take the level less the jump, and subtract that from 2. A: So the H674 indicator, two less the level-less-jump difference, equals -9.3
